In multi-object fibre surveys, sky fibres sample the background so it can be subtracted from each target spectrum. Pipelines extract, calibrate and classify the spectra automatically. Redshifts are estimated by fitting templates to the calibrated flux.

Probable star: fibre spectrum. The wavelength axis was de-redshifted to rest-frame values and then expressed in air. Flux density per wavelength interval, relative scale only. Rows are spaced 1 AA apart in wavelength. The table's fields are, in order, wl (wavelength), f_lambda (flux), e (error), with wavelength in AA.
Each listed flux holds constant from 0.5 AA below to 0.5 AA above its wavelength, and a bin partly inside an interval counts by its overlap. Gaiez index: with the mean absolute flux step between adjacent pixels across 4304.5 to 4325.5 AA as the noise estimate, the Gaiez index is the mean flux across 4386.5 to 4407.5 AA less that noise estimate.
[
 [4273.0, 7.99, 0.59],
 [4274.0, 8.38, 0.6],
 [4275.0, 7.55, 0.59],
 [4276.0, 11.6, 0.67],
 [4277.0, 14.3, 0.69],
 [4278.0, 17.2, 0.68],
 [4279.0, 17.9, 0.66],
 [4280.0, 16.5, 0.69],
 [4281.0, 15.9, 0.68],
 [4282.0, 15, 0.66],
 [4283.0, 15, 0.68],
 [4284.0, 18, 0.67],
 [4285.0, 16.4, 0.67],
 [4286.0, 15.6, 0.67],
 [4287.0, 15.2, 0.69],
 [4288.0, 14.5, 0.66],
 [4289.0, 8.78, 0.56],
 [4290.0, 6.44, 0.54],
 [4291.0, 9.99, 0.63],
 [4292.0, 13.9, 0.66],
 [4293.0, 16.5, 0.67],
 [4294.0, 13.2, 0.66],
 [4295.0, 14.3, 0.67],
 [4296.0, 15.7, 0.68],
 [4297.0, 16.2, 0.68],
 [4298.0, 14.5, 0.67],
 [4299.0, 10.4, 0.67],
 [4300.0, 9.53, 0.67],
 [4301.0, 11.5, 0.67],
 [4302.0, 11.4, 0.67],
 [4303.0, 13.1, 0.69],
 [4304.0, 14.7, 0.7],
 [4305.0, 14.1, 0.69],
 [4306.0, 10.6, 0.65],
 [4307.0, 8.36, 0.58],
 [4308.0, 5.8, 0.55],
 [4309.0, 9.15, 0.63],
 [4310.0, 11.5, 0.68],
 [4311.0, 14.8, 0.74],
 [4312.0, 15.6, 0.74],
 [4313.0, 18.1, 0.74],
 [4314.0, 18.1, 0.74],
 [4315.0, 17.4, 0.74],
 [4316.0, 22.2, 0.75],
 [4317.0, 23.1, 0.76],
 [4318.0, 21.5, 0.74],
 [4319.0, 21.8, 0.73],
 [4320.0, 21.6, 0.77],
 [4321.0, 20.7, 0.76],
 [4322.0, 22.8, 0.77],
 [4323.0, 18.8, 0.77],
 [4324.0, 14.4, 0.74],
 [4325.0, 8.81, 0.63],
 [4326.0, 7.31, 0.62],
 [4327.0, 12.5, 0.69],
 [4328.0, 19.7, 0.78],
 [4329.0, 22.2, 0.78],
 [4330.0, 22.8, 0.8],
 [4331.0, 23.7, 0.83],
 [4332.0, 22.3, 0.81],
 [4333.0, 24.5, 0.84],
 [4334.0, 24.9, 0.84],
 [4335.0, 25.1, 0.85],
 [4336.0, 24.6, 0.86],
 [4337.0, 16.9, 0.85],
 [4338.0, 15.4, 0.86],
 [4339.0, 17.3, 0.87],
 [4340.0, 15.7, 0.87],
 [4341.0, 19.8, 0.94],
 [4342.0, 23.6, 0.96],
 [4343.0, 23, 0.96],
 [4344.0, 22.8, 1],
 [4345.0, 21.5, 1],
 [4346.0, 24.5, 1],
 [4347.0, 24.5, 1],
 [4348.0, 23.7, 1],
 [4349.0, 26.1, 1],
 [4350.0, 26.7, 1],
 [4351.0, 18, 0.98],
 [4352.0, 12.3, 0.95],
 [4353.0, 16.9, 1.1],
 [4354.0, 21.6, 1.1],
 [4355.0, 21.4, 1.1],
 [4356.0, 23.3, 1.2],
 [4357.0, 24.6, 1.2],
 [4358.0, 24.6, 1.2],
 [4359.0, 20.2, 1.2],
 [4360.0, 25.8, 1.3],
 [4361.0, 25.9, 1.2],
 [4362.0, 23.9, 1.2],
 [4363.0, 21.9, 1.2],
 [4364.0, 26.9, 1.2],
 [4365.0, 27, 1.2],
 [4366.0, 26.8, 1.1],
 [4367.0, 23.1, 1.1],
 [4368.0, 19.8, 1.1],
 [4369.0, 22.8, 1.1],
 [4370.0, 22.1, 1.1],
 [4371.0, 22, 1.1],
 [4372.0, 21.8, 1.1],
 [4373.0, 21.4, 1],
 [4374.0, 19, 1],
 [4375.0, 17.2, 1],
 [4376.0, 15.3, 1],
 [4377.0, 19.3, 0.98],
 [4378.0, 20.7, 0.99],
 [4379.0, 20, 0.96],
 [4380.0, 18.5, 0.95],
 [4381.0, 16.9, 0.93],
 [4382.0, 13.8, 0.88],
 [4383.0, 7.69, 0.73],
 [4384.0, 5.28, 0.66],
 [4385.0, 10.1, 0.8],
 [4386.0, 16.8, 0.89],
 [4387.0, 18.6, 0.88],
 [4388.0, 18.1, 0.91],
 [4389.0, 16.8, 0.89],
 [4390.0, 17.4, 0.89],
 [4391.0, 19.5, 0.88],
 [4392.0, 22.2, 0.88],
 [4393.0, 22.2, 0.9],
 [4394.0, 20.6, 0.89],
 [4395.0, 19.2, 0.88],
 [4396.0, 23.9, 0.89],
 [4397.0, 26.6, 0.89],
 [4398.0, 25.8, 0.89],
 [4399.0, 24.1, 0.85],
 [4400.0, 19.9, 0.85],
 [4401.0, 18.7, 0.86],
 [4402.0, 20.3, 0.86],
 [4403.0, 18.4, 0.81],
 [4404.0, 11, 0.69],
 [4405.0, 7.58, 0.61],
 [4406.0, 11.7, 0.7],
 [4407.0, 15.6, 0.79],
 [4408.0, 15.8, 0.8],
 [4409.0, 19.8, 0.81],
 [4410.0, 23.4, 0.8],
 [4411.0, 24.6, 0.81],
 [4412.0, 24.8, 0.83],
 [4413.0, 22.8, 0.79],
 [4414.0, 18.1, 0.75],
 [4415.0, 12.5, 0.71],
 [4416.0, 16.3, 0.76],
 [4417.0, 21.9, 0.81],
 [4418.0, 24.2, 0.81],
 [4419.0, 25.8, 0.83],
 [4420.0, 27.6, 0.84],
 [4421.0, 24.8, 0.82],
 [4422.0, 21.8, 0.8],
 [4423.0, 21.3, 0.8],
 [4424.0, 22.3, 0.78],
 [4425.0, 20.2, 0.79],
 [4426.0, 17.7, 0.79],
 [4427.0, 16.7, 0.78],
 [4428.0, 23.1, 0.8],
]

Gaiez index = 16.7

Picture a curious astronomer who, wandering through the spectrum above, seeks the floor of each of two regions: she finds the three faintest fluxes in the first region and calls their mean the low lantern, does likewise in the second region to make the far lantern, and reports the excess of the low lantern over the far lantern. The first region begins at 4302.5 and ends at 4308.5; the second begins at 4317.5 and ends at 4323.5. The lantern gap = -12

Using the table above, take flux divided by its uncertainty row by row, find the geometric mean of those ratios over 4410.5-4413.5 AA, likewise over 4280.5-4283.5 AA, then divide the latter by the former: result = 0.76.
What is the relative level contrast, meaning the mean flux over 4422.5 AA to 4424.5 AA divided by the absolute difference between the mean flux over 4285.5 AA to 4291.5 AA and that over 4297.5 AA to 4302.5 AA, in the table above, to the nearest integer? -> 76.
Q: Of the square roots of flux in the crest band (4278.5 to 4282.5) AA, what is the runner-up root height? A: 4.1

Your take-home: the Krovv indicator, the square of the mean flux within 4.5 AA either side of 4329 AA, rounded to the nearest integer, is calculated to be 331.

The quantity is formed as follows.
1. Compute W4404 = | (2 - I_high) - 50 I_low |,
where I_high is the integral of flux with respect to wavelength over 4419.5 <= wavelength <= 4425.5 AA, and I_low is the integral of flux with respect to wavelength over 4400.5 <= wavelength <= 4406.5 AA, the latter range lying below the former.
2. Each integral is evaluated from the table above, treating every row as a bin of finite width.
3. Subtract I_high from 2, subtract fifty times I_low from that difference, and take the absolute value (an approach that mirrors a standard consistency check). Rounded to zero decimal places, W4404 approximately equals 4520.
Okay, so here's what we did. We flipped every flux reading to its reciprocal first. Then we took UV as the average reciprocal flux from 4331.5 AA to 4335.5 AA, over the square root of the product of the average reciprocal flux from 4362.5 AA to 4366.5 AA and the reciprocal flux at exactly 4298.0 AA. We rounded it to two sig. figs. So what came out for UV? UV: 0.80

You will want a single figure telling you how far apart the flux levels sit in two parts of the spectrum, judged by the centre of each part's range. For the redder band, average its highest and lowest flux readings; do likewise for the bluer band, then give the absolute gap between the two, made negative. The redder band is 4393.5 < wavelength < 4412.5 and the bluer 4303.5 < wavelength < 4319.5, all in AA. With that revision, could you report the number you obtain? -2.6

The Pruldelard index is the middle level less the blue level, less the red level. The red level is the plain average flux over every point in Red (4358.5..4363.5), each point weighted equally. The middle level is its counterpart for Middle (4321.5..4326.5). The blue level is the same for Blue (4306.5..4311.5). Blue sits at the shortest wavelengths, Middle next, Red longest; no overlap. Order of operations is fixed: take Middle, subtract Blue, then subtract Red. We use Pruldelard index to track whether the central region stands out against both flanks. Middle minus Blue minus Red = -19.0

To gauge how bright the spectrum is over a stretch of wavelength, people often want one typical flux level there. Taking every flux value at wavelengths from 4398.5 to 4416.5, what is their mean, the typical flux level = 18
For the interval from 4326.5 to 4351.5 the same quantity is 22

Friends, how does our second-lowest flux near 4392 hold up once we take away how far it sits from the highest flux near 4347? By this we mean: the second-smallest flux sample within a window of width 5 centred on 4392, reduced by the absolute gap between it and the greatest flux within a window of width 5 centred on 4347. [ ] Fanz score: 13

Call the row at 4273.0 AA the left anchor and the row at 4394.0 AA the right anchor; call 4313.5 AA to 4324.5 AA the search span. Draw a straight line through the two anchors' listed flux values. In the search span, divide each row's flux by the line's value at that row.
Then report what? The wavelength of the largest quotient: 4317.0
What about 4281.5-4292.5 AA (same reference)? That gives 4284.0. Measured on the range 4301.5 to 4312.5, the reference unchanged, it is 4304.0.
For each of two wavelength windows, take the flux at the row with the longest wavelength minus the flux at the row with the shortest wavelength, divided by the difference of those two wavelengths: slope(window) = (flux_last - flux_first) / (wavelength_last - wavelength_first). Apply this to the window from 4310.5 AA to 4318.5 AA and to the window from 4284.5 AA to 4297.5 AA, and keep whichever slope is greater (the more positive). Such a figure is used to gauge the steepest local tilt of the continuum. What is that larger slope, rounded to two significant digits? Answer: 0.96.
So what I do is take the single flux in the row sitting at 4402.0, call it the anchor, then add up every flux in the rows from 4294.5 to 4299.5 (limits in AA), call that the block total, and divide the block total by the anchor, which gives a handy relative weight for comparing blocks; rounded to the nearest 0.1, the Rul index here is 3.5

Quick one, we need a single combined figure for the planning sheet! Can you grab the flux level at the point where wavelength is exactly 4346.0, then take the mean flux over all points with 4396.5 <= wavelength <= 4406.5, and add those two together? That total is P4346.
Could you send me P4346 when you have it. 42.9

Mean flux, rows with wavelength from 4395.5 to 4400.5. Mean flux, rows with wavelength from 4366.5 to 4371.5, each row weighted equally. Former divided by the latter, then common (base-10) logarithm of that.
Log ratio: 0.04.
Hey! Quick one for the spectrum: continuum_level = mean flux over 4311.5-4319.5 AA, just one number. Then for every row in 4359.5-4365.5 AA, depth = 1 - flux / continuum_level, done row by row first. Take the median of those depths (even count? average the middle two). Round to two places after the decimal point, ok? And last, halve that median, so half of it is -0.16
